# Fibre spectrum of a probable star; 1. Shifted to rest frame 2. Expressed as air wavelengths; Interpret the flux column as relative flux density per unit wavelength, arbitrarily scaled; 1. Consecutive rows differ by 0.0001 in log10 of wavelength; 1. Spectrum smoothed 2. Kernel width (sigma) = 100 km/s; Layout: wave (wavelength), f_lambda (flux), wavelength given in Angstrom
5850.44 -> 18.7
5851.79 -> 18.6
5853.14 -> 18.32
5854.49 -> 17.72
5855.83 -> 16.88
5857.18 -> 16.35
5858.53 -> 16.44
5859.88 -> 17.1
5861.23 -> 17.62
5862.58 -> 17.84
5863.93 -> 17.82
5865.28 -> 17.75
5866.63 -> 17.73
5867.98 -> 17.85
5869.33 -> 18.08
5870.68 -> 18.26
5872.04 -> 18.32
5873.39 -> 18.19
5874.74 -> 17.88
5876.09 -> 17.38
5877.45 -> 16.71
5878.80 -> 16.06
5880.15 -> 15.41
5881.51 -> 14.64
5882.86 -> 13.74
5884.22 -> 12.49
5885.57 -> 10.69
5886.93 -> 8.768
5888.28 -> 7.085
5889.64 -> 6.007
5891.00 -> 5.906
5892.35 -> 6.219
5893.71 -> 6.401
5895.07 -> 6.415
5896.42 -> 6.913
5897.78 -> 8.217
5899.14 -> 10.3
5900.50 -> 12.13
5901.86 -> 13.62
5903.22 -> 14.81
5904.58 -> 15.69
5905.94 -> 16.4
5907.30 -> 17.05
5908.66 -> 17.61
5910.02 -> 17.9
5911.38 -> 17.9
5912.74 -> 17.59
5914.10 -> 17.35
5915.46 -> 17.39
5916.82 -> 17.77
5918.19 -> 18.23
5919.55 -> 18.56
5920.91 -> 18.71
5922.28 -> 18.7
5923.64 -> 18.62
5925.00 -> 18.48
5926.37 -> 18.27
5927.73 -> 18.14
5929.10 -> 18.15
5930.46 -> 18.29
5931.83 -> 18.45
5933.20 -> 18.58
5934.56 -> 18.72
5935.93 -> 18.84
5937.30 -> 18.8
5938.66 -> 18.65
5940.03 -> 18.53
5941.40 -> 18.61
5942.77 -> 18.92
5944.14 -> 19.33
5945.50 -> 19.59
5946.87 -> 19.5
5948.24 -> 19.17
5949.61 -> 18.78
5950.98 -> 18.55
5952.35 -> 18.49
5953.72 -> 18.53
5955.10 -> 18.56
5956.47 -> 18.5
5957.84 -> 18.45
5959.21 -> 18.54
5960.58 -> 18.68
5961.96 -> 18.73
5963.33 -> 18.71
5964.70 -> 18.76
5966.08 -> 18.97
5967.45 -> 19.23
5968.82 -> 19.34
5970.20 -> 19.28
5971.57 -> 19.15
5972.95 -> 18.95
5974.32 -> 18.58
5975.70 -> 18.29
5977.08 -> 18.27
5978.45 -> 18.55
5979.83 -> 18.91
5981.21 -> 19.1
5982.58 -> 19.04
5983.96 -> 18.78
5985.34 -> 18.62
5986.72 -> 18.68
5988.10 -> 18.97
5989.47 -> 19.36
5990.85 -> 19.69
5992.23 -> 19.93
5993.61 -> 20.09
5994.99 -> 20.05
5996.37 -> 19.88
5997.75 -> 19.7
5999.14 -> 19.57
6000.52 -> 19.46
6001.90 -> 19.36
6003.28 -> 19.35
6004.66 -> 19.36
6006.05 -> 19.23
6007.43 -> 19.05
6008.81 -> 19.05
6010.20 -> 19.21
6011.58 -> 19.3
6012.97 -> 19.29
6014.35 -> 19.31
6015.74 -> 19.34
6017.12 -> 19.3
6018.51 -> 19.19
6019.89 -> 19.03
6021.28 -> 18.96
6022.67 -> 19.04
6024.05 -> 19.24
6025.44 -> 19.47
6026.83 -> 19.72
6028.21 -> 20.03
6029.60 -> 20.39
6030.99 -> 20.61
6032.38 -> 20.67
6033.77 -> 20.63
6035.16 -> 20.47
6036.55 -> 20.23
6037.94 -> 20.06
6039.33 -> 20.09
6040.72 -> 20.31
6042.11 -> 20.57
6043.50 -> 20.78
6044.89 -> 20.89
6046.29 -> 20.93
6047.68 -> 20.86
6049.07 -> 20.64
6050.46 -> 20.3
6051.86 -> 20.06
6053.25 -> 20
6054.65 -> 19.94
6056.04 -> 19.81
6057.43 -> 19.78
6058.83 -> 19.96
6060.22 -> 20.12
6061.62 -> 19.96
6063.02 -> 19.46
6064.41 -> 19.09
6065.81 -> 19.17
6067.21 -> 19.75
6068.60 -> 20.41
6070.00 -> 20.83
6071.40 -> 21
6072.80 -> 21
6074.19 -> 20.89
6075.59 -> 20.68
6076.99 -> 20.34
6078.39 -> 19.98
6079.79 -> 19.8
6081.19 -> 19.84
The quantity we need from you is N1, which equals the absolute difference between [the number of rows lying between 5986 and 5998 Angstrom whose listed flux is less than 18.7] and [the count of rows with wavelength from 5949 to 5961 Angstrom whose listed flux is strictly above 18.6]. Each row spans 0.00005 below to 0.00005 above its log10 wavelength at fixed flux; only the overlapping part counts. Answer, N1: 1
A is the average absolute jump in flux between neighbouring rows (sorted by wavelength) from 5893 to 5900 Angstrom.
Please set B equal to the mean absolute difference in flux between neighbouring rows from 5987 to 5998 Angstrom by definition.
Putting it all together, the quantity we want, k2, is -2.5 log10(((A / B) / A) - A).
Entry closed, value -1.4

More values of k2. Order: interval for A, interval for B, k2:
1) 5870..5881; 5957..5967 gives -2.5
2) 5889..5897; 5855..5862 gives -0.8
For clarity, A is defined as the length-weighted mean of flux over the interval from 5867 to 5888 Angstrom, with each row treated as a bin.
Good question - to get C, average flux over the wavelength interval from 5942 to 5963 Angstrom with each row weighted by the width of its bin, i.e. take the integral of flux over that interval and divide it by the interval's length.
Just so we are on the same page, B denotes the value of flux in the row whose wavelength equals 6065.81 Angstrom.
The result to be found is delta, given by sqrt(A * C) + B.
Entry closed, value 36.2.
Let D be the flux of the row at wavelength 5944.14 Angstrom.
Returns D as 19.33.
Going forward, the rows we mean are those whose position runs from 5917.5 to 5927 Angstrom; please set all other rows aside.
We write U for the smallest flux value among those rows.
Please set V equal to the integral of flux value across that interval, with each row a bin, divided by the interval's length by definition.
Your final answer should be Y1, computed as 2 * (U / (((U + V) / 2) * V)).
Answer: 0.107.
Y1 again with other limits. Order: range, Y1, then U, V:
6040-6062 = 0.097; 19.78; 20.3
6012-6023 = 0.104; 18.96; 19.2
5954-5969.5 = 0.106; 18.45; 18.8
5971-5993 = 0.104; 18.27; 18.9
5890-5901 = 0.226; 5.906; 7.7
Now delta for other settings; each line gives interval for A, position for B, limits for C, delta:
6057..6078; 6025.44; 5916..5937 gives 38.7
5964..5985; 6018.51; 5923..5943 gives 37.9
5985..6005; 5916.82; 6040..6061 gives 37.7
